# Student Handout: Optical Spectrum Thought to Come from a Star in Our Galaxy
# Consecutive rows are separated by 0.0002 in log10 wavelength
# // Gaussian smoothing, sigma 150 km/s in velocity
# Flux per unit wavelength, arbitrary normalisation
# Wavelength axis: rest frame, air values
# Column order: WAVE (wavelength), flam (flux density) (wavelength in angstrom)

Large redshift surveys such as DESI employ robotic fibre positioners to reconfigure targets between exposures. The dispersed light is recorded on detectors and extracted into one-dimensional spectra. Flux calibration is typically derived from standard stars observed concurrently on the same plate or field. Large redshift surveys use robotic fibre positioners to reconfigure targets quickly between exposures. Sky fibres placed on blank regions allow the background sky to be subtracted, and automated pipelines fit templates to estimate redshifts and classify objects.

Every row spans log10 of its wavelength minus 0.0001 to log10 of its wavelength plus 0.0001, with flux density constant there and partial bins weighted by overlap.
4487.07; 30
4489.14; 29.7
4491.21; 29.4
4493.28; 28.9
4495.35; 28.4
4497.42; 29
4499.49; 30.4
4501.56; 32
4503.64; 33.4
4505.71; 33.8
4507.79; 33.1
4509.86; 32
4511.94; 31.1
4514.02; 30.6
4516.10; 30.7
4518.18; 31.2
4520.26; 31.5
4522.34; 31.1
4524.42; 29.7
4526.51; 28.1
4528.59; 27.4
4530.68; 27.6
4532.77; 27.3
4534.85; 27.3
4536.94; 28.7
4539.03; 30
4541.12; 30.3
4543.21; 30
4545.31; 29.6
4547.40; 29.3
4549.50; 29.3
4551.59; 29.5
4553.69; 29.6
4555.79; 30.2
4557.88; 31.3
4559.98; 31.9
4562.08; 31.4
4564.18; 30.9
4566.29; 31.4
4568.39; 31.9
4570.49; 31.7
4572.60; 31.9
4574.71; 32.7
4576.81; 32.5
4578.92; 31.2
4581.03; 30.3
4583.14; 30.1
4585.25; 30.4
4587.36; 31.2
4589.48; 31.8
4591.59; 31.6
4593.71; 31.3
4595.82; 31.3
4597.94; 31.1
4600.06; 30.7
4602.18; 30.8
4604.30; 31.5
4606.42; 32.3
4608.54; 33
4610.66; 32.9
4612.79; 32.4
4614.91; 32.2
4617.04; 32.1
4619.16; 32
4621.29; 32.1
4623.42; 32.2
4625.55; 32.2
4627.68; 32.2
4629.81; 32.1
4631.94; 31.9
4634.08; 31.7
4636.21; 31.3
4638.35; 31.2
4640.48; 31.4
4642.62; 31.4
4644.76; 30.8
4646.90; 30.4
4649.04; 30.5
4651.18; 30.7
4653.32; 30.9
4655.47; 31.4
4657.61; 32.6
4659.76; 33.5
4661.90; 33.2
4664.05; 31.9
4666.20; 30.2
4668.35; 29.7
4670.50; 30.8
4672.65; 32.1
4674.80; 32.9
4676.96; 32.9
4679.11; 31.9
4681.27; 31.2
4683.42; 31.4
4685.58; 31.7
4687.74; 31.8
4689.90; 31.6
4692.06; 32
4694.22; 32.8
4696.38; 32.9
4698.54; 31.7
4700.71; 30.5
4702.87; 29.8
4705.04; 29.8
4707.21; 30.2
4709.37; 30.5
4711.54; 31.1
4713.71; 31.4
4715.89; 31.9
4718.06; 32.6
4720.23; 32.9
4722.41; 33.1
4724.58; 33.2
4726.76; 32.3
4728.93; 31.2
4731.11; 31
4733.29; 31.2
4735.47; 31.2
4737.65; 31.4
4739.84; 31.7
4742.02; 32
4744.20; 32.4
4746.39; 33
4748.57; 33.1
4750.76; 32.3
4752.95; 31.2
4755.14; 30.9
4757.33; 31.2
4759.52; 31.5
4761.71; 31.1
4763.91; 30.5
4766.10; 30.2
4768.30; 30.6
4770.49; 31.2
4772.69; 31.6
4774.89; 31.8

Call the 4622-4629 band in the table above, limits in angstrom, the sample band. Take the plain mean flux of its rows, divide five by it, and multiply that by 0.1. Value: 0.0155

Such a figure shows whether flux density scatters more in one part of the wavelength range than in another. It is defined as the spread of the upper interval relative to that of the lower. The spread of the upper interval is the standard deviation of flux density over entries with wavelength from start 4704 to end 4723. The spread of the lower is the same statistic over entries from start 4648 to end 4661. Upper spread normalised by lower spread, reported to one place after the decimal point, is 1.0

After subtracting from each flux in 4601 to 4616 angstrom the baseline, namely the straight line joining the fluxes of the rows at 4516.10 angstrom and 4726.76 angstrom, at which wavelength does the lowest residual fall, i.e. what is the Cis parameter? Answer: 4602.18 angstrom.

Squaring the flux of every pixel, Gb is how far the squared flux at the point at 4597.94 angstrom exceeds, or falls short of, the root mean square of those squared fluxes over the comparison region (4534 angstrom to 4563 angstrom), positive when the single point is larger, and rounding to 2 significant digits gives 70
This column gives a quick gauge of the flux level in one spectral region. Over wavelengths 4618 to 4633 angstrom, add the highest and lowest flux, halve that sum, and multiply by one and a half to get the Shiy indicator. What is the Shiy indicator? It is 48.1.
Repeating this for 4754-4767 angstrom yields 46.3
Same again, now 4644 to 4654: 46.0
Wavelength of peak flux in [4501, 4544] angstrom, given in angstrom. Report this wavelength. 4505.71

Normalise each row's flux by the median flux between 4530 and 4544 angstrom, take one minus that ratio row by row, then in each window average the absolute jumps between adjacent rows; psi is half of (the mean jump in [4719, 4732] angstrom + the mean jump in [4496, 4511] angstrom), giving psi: 0.028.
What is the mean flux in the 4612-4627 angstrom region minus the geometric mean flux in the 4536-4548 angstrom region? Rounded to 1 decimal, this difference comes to 2.5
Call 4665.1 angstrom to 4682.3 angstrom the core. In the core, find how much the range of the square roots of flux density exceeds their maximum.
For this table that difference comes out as -5.45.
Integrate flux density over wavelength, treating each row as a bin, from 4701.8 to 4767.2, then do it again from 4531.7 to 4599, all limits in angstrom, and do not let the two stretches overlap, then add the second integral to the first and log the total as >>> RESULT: 4121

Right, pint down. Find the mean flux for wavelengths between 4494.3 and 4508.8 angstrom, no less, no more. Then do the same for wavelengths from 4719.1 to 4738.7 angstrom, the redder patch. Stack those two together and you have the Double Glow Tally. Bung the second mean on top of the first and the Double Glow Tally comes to 63.4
